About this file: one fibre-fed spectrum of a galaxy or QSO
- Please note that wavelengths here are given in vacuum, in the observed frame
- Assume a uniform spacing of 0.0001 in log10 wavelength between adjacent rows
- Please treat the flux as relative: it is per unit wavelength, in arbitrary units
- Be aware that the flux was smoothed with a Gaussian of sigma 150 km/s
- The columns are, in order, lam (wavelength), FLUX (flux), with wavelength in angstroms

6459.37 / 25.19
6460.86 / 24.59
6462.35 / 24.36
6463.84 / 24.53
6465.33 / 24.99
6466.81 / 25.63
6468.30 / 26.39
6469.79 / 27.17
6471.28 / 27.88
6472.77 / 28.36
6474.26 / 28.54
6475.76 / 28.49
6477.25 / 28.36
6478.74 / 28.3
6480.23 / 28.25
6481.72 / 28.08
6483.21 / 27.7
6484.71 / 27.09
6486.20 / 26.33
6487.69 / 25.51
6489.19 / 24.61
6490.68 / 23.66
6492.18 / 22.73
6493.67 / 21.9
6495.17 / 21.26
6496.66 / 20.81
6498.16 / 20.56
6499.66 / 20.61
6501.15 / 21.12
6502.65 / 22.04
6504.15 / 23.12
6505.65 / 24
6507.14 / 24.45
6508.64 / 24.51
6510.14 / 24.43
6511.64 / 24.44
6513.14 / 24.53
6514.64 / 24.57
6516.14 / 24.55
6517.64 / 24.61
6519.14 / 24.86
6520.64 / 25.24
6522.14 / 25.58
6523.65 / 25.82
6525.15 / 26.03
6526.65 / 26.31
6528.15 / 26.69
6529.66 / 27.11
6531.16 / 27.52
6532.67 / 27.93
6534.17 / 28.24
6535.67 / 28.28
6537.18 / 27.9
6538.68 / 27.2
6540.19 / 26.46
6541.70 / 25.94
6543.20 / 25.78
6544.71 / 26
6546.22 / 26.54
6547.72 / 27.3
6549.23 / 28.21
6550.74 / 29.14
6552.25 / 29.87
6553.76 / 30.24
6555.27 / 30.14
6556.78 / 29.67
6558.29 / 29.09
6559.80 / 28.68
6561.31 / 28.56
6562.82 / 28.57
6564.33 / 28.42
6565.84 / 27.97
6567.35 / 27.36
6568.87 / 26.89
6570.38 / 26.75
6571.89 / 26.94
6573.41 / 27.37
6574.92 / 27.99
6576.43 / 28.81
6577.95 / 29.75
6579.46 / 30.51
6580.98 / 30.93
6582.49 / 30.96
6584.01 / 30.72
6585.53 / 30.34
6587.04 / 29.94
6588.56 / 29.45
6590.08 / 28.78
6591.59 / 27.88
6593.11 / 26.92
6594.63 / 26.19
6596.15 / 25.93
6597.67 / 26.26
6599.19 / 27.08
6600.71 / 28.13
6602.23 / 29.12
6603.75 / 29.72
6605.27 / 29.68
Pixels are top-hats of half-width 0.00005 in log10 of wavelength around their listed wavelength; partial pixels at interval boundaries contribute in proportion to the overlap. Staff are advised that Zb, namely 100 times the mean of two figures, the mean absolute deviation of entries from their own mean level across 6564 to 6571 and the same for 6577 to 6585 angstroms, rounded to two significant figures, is 46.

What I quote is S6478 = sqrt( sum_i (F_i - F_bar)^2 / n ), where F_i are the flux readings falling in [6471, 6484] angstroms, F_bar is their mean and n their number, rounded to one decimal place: 0.3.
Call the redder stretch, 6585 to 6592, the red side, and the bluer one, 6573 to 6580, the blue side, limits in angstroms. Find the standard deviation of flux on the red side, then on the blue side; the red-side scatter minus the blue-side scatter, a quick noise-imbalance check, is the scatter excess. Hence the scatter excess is -0.3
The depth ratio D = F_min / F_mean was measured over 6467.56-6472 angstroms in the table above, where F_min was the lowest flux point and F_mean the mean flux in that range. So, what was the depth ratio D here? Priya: 0.972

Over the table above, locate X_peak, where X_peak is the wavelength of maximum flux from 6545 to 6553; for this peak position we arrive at 6552.25 angstroms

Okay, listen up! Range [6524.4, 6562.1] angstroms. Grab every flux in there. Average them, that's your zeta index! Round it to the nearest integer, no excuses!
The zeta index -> 28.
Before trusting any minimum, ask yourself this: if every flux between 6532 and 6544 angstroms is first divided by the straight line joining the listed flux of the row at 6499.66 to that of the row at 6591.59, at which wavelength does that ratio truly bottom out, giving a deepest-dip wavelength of 6543.20 angstroms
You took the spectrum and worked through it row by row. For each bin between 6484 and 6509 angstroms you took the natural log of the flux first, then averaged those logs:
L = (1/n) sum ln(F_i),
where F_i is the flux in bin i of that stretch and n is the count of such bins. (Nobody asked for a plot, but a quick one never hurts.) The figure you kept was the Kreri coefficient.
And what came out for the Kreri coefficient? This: 3.14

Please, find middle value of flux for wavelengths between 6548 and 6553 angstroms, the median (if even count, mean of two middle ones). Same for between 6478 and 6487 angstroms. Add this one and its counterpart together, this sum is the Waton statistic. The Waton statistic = 57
